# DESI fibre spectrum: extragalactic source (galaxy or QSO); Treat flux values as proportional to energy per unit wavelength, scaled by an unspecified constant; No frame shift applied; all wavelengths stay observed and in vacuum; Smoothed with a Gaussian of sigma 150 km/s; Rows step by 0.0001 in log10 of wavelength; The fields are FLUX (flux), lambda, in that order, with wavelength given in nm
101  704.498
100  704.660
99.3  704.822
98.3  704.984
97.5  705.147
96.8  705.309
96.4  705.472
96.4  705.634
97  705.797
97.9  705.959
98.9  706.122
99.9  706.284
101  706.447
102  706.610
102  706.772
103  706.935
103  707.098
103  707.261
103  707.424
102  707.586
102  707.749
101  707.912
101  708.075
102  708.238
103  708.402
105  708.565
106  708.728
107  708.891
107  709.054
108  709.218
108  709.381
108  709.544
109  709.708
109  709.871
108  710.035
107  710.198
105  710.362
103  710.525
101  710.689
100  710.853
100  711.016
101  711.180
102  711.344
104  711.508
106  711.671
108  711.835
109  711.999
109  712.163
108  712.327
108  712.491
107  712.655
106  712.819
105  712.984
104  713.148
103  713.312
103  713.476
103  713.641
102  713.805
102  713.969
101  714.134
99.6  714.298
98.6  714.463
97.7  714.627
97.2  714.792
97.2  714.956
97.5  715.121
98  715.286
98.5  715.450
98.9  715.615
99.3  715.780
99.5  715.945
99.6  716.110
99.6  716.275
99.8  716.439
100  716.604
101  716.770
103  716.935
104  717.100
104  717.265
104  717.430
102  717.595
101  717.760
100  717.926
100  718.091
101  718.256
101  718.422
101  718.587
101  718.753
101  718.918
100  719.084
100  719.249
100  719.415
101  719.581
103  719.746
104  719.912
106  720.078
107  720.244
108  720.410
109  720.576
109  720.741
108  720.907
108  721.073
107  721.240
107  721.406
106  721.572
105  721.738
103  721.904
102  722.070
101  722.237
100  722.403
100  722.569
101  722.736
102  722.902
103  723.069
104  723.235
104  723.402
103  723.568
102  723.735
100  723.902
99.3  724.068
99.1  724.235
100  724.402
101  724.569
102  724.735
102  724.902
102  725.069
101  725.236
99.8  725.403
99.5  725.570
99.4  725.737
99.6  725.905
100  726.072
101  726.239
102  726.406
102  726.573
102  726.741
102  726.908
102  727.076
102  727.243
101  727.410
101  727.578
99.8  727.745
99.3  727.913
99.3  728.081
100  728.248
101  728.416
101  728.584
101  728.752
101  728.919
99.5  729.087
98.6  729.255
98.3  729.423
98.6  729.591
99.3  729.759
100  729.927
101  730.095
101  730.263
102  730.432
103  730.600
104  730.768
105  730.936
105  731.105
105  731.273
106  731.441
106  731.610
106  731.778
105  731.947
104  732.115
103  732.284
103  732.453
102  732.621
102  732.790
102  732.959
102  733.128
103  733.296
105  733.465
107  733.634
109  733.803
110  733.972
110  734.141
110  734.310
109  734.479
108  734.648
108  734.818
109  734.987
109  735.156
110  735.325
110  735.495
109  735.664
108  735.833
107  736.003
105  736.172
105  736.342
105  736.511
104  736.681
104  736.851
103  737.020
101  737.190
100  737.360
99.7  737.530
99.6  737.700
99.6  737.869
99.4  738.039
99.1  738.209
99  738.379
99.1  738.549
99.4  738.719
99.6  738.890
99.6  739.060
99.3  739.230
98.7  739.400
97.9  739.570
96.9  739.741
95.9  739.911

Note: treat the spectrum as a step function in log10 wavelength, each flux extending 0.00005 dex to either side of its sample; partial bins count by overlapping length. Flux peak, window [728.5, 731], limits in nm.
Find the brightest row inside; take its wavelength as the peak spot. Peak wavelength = 730.936 nm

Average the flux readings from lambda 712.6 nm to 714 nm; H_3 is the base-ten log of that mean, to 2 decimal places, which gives 2.02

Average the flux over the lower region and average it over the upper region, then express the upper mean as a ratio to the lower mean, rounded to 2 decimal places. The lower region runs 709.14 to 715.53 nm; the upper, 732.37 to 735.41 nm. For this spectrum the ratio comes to 1.03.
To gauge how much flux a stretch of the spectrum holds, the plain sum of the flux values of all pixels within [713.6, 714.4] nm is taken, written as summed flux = 508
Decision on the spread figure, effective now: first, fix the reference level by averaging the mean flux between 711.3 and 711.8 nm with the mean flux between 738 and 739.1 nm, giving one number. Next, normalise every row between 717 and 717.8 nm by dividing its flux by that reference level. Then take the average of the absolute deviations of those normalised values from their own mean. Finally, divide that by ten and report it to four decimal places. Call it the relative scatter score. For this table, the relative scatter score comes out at 0.0012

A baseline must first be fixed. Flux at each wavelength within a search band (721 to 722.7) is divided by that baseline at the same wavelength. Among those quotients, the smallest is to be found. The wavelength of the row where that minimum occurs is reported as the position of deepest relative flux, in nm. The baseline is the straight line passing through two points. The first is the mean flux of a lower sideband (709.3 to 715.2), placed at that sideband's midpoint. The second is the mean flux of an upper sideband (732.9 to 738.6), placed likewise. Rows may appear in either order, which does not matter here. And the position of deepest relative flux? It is 722.569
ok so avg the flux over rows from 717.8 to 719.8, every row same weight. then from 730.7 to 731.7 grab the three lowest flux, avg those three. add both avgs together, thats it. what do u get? 205.4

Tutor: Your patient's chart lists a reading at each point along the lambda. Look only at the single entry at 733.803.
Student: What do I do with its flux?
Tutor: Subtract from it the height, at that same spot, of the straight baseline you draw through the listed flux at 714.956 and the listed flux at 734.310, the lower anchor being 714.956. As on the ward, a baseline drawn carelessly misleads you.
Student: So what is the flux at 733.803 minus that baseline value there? -0.7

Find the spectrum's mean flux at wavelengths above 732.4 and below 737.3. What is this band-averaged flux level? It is 106.2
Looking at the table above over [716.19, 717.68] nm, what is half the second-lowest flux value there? 49.9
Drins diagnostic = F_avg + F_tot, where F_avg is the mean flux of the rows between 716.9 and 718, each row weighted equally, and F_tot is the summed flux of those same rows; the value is 821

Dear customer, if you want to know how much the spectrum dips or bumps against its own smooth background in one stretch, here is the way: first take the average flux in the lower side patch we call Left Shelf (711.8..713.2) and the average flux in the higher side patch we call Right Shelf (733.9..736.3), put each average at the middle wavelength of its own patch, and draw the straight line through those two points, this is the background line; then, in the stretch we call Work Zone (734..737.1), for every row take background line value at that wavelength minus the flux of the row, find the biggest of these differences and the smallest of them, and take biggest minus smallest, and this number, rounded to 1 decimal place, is 7.2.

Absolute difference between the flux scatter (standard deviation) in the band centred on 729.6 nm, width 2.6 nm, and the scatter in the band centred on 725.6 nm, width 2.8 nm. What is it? 0.5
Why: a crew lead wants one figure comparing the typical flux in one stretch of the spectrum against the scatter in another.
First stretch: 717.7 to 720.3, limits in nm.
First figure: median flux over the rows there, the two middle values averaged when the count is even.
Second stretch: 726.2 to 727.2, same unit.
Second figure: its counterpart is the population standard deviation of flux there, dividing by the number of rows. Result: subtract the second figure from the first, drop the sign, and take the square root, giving 10.0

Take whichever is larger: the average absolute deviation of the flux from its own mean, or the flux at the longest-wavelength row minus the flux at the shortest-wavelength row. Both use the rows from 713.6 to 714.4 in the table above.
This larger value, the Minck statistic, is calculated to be 1.0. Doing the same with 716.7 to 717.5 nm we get 3.0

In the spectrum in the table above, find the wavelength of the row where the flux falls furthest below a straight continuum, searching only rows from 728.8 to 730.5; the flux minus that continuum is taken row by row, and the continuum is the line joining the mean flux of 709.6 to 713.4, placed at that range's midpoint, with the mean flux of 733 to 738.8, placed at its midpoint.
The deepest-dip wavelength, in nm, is 729.423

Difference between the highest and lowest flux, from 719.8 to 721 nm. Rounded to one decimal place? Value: 5.0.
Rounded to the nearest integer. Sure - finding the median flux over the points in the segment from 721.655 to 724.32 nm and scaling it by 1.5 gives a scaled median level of 153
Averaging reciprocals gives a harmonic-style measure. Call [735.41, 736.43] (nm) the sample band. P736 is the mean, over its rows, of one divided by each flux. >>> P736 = 0.0093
